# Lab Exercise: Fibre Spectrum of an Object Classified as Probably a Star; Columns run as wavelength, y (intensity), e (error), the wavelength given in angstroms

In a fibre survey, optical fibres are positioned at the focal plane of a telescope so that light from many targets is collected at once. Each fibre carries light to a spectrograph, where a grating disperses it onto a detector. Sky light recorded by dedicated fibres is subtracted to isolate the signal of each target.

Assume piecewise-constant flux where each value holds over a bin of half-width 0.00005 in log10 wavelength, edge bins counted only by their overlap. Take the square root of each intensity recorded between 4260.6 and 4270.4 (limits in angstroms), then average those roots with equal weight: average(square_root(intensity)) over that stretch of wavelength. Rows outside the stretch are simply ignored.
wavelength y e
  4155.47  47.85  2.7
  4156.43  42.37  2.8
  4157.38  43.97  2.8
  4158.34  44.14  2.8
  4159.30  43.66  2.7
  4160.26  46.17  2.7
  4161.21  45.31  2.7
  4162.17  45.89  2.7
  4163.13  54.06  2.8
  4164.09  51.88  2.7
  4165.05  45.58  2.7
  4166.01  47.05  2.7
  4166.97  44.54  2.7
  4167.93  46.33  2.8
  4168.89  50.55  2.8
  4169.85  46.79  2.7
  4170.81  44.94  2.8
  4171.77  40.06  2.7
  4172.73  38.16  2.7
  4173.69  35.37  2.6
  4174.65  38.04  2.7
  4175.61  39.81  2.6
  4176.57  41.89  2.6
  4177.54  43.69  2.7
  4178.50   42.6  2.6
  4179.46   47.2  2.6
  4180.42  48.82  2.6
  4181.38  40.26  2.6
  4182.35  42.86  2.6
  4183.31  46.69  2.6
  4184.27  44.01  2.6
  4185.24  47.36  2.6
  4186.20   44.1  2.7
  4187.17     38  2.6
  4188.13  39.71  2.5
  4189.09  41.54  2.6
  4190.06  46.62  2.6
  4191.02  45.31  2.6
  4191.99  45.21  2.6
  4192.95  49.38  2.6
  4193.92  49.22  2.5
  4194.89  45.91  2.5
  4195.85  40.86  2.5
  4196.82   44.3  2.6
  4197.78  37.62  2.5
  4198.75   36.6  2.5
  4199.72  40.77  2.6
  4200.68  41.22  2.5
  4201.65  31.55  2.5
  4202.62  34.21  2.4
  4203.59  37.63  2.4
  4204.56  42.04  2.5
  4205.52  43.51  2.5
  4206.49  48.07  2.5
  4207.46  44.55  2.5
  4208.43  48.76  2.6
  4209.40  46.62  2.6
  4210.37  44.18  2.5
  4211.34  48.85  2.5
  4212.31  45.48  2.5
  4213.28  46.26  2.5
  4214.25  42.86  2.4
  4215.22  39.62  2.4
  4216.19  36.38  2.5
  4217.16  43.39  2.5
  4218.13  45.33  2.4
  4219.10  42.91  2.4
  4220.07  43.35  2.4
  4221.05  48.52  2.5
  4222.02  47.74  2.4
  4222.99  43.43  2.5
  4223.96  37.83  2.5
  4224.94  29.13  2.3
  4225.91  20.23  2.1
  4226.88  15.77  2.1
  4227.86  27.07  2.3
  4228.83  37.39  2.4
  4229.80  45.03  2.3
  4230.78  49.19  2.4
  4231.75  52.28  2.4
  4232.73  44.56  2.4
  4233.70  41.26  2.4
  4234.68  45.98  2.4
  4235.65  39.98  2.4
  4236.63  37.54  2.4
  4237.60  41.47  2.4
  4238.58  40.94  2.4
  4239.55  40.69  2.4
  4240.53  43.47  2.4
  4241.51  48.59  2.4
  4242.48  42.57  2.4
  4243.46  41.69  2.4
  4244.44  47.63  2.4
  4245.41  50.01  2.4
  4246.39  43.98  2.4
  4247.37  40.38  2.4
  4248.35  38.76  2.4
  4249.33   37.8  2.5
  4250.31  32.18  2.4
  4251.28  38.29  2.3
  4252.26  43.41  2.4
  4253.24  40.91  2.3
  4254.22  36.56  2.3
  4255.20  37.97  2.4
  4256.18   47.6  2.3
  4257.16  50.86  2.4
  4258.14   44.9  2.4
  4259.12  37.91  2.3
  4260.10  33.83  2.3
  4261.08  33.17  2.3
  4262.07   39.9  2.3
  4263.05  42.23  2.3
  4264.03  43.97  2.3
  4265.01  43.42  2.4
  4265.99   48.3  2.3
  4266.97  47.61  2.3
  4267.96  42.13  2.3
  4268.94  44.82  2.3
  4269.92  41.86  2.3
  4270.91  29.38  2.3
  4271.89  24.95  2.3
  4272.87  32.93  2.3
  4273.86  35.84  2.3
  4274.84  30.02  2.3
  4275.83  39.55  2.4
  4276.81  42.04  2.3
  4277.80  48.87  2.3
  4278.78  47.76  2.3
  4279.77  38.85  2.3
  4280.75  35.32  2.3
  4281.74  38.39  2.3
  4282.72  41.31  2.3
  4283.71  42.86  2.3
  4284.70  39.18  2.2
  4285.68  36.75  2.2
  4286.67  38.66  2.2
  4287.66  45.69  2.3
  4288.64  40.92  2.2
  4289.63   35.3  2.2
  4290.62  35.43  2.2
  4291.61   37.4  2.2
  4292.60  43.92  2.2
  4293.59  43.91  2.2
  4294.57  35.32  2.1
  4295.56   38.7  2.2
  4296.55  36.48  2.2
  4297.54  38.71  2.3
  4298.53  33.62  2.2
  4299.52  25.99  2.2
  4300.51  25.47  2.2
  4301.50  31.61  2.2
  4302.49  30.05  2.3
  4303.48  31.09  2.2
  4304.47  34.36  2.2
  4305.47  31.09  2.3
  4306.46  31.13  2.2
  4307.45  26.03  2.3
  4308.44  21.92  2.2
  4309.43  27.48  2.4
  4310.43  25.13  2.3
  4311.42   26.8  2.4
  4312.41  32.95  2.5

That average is 6.53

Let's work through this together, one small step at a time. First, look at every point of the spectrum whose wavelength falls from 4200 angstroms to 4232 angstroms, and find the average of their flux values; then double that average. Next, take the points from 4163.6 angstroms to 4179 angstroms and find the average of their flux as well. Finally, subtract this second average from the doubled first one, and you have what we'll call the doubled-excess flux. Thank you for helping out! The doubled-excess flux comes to 38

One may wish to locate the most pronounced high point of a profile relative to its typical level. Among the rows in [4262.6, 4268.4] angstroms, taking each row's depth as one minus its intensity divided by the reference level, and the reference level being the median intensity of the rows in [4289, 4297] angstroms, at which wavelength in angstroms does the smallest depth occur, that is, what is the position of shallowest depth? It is 4265.99 angstroms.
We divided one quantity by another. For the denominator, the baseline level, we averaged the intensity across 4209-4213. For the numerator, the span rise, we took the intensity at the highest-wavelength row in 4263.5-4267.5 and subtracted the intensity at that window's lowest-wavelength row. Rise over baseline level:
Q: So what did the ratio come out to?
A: 0.08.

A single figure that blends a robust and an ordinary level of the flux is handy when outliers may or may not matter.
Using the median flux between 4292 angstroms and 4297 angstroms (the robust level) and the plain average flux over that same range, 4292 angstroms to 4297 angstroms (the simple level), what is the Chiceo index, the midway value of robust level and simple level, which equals 39.2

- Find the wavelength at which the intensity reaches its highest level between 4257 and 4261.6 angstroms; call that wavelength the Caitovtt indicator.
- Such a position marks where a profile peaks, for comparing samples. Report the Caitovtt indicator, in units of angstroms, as 4257.16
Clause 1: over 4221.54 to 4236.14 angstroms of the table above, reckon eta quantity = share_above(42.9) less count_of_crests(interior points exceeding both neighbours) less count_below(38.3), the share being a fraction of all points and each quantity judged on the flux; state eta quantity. -8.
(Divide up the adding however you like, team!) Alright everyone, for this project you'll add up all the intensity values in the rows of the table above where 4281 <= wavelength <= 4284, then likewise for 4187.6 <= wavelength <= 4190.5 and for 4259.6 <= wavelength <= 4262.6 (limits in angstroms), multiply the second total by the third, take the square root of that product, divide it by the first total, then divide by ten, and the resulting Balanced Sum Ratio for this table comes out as 0.095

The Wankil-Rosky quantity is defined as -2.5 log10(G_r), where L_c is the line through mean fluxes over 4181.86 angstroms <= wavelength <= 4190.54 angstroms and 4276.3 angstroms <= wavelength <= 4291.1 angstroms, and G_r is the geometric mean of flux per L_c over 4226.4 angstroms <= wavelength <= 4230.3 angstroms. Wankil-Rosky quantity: 0.402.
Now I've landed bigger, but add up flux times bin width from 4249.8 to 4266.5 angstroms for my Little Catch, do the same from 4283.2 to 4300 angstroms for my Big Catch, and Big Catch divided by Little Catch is 0.94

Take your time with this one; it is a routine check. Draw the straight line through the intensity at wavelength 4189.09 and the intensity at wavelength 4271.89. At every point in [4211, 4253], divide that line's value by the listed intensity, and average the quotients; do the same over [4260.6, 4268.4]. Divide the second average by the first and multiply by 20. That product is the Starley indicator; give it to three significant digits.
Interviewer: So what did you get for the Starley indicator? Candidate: 14.9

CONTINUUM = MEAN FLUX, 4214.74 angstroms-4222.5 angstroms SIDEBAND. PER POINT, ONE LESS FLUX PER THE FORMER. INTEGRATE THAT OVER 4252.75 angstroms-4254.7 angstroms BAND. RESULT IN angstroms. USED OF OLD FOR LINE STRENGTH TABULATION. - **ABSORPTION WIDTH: 0.21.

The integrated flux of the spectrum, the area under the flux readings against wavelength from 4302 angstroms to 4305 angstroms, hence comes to 95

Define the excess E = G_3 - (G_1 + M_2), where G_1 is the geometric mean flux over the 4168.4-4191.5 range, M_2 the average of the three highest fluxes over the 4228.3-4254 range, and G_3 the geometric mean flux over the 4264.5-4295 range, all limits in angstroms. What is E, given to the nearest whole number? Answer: -54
